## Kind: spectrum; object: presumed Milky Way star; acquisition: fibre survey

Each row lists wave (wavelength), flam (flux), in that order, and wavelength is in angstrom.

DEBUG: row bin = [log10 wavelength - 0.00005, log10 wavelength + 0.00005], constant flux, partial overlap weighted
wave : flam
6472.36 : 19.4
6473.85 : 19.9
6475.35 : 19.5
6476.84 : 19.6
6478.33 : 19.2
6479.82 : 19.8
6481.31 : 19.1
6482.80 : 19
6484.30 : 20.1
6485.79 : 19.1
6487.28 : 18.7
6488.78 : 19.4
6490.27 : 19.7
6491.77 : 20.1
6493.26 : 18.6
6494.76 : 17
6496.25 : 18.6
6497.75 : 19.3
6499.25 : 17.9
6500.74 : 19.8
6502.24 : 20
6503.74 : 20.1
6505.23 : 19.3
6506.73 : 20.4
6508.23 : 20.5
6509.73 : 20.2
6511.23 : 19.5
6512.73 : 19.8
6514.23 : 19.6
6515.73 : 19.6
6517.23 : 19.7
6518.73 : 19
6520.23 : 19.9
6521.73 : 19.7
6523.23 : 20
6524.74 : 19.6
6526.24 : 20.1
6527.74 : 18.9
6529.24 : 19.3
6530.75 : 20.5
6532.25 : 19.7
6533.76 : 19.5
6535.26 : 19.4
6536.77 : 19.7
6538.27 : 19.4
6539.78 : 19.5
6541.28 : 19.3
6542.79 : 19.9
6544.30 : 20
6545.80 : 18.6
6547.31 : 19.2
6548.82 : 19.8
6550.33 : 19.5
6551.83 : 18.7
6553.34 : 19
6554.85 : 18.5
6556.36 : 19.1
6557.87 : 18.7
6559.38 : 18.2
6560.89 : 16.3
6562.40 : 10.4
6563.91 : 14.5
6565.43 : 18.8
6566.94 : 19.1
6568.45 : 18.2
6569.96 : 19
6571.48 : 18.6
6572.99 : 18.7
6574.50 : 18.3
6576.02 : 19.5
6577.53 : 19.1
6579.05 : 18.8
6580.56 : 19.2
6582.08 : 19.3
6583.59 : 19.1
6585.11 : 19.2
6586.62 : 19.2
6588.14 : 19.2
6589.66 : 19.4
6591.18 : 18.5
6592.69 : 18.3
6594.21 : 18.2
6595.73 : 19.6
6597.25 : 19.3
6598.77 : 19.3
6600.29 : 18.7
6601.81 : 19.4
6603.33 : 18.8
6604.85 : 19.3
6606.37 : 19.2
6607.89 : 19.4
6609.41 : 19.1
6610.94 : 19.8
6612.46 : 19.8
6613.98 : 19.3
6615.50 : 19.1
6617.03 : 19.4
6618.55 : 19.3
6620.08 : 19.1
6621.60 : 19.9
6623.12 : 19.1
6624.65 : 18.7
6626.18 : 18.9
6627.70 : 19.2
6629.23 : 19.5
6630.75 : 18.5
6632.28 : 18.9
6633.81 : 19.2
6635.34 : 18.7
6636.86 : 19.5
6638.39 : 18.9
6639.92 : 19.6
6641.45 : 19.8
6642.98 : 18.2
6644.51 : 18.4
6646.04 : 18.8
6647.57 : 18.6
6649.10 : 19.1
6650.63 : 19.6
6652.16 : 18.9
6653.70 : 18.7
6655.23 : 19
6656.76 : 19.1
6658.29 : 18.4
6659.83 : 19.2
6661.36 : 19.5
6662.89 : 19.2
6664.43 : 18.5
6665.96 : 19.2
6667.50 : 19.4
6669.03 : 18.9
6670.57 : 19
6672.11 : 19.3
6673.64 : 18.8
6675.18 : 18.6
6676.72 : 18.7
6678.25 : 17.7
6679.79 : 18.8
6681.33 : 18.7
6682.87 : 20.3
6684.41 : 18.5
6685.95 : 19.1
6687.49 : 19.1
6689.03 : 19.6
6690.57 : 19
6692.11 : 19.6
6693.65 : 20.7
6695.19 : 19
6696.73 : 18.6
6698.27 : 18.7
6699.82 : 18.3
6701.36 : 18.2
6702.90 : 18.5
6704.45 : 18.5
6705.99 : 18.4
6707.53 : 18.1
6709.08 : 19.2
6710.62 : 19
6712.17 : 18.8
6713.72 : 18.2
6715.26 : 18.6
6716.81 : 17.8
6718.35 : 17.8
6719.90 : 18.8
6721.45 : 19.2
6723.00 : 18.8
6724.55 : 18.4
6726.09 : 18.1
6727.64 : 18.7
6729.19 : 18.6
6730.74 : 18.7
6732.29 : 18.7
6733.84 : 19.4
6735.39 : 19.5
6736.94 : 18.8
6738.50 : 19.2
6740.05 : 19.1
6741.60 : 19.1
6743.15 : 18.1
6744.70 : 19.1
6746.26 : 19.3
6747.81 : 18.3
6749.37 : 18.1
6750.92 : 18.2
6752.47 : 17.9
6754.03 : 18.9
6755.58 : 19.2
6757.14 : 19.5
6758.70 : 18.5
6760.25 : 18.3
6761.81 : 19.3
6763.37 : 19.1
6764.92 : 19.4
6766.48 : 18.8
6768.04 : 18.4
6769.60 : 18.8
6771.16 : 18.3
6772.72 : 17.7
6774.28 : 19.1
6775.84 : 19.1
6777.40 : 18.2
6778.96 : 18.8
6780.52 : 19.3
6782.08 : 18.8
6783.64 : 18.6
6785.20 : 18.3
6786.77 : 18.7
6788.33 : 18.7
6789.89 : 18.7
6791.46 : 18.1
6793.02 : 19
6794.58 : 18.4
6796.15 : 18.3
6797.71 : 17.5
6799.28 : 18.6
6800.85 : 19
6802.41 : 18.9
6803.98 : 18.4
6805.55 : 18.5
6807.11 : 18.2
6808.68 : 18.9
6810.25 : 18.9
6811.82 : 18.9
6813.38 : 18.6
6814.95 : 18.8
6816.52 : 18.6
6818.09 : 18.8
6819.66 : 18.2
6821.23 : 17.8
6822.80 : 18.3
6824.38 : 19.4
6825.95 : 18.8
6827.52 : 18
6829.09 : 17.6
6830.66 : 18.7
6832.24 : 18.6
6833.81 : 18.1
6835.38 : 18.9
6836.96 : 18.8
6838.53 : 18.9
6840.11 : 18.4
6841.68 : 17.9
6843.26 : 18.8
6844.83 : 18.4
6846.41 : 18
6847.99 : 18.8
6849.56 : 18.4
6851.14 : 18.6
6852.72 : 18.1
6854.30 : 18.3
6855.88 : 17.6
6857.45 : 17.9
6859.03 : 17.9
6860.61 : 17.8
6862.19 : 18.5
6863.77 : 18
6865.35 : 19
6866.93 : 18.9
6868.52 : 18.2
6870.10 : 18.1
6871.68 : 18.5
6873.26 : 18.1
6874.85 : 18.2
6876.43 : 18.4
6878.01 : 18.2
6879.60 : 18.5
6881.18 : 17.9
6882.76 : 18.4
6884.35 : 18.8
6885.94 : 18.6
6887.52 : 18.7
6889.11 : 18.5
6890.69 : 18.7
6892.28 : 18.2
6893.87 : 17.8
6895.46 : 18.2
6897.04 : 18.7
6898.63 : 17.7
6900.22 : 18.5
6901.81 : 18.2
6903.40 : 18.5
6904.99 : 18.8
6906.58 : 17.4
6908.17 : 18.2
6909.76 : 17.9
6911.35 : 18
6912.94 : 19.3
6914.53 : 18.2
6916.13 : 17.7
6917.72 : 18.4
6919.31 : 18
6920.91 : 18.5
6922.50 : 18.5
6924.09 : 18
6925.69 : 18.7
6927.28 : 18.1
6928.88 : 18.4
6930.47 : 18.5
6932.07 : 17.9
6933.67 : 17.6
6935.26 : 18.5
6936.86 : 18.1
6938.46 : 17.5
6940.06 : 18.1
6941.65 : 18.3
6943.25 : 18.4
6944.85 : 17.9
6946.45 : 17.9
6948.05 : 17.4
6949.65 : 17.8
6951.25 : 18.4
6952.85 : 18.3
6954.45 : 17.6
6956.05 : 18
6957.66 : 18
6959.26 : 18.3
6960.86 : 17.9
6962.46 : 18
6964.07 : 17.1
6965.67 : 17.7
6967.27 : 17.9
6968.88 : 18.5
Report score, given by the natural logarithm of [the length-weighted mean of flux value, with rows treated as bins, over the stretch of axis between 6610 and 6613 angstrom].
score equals 2.98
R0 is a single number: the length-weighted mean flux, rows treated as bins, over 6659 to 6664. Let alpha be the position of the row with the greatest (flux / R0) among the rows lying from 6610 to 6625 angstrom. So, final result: 6621.60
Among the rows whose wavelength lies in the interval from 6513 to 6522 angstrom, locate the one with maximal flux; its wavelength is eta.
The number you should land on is 6520.23 angstrom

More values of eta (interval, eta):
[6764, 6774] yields 6764.92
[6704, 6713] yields 6709.08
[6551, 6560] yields 6556.36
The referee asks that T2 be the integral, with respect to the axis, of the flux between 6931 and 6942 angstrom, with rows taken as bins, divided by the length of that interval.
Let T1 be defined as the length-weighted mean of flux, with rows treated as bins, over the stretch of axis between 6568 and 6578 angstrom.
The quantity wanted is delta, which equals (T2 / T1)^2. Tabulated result 0.92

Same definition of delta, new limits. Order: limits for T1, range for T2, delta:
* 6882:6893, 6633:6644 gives 1.06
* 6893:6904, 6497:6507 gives 1.15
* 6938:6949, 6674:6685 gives 1.09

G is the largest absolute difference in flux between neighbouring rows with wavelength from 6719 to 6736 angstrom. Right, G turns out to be 0.7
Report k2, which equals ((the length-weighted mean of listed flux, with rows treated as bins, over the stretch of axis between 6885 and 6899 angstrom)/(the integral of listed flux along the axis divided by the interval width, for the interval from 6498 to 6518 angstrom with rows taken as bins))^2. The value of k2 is 0.87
